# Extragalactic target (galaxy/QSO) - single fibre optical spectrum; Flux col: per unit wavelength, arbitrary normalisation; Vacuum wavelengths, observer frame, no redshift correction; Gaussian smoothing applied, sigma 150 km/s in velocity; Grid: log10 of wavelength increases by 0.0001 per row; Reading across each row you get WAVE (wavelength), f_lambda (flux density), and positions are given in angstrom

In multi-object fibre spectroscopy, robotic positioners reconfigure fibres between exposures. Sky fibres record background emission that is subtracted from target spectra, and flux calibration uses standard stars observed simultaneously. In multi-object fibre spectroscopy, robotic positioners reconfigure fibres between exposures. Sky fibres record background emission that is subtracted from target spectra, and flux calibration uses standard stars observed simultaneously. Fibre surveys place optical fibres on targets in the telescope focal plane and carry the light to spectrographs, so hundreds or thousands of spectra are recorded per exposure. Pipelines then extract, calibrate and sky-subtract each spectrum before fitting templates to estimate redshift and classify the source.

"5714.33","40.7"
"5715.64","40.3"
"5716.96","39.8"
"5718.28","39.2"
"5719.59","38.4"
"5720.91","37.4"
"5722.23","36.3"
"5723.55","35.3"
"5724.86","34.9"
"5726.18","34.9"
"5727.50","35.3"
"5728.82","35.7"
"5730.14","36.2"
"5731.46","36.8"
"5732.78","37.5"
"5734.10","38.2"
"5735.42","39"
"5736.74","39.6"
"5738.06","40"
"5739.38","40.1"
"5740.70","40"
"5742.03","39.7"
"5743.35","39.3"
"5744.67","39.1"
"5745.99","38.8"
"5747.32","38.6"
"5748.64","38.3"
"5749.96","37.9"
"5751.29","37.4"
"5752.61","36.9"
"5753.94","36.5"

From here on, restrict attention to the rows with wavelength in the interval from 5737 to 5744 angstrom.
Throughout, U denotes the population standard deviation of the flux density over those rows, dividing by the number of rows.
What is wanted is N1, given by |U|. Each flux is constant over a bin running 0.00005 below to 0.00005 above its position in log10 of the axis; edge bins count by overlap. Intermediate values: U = 0.29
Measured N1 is 0.3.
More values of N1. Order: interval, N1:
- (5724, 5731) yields 0.5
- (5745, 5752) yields 0.5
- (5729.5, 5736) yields 1.0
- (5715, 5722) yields 1.0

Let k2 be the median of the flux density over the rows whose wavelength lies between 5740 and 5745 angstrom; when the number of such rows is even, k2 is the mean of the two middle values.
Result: 39.5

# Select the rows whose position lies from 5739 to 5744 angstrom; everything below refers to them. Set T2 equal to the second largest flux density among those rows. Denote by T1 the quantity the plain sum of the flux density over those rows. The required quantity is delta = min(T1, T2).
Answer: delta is 40.0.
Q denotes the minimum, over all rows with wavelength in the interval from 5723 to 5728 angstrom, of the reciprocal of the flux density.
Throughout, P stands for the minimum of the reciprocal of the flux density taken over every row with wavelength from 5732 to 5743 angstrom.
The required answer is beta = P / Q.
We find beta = 0.88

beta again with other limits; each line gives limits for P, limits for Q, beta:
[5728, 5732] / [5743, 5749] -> 1.07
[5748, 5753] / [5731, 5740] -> 1.05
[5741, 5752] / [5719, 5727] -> 0.97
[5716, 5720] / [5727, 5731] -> 0.91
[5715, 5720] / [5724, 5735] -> 0.95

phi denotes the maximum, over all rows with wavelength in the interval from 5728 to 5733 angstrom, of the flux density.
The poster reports 37.5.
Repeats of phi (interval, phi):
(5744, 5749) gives 39.1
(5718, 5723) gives 39.2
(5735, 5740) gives 40.1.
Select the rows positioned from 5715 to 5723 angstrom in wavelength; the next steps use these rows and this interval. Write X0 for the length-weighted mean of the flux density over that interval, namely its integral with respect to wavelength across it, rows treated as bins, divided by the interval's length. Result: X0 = 38.5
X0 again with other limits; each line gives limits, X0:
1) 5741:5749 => 39.0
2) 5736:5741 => 39.9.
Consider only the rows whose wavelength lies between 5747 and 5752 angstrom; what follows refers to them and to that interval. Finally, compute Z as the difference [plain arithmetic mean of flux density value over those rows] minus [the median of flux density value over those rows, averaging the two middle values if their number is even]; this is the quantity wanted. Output -0.05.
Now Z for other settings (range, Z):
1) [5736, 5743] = -0.12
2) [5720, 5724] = 0.03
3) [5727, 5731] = 0.03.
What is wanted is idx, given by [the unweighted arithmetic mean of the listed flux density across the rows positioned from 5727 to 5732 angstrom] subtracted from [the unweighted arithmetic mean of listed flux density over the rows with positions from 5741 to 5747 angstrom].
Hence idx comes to 3.2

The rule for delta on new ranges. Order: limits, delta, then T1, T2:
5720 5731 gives 36.3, 286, 36.3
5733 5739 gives 39.6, 157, 39.6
